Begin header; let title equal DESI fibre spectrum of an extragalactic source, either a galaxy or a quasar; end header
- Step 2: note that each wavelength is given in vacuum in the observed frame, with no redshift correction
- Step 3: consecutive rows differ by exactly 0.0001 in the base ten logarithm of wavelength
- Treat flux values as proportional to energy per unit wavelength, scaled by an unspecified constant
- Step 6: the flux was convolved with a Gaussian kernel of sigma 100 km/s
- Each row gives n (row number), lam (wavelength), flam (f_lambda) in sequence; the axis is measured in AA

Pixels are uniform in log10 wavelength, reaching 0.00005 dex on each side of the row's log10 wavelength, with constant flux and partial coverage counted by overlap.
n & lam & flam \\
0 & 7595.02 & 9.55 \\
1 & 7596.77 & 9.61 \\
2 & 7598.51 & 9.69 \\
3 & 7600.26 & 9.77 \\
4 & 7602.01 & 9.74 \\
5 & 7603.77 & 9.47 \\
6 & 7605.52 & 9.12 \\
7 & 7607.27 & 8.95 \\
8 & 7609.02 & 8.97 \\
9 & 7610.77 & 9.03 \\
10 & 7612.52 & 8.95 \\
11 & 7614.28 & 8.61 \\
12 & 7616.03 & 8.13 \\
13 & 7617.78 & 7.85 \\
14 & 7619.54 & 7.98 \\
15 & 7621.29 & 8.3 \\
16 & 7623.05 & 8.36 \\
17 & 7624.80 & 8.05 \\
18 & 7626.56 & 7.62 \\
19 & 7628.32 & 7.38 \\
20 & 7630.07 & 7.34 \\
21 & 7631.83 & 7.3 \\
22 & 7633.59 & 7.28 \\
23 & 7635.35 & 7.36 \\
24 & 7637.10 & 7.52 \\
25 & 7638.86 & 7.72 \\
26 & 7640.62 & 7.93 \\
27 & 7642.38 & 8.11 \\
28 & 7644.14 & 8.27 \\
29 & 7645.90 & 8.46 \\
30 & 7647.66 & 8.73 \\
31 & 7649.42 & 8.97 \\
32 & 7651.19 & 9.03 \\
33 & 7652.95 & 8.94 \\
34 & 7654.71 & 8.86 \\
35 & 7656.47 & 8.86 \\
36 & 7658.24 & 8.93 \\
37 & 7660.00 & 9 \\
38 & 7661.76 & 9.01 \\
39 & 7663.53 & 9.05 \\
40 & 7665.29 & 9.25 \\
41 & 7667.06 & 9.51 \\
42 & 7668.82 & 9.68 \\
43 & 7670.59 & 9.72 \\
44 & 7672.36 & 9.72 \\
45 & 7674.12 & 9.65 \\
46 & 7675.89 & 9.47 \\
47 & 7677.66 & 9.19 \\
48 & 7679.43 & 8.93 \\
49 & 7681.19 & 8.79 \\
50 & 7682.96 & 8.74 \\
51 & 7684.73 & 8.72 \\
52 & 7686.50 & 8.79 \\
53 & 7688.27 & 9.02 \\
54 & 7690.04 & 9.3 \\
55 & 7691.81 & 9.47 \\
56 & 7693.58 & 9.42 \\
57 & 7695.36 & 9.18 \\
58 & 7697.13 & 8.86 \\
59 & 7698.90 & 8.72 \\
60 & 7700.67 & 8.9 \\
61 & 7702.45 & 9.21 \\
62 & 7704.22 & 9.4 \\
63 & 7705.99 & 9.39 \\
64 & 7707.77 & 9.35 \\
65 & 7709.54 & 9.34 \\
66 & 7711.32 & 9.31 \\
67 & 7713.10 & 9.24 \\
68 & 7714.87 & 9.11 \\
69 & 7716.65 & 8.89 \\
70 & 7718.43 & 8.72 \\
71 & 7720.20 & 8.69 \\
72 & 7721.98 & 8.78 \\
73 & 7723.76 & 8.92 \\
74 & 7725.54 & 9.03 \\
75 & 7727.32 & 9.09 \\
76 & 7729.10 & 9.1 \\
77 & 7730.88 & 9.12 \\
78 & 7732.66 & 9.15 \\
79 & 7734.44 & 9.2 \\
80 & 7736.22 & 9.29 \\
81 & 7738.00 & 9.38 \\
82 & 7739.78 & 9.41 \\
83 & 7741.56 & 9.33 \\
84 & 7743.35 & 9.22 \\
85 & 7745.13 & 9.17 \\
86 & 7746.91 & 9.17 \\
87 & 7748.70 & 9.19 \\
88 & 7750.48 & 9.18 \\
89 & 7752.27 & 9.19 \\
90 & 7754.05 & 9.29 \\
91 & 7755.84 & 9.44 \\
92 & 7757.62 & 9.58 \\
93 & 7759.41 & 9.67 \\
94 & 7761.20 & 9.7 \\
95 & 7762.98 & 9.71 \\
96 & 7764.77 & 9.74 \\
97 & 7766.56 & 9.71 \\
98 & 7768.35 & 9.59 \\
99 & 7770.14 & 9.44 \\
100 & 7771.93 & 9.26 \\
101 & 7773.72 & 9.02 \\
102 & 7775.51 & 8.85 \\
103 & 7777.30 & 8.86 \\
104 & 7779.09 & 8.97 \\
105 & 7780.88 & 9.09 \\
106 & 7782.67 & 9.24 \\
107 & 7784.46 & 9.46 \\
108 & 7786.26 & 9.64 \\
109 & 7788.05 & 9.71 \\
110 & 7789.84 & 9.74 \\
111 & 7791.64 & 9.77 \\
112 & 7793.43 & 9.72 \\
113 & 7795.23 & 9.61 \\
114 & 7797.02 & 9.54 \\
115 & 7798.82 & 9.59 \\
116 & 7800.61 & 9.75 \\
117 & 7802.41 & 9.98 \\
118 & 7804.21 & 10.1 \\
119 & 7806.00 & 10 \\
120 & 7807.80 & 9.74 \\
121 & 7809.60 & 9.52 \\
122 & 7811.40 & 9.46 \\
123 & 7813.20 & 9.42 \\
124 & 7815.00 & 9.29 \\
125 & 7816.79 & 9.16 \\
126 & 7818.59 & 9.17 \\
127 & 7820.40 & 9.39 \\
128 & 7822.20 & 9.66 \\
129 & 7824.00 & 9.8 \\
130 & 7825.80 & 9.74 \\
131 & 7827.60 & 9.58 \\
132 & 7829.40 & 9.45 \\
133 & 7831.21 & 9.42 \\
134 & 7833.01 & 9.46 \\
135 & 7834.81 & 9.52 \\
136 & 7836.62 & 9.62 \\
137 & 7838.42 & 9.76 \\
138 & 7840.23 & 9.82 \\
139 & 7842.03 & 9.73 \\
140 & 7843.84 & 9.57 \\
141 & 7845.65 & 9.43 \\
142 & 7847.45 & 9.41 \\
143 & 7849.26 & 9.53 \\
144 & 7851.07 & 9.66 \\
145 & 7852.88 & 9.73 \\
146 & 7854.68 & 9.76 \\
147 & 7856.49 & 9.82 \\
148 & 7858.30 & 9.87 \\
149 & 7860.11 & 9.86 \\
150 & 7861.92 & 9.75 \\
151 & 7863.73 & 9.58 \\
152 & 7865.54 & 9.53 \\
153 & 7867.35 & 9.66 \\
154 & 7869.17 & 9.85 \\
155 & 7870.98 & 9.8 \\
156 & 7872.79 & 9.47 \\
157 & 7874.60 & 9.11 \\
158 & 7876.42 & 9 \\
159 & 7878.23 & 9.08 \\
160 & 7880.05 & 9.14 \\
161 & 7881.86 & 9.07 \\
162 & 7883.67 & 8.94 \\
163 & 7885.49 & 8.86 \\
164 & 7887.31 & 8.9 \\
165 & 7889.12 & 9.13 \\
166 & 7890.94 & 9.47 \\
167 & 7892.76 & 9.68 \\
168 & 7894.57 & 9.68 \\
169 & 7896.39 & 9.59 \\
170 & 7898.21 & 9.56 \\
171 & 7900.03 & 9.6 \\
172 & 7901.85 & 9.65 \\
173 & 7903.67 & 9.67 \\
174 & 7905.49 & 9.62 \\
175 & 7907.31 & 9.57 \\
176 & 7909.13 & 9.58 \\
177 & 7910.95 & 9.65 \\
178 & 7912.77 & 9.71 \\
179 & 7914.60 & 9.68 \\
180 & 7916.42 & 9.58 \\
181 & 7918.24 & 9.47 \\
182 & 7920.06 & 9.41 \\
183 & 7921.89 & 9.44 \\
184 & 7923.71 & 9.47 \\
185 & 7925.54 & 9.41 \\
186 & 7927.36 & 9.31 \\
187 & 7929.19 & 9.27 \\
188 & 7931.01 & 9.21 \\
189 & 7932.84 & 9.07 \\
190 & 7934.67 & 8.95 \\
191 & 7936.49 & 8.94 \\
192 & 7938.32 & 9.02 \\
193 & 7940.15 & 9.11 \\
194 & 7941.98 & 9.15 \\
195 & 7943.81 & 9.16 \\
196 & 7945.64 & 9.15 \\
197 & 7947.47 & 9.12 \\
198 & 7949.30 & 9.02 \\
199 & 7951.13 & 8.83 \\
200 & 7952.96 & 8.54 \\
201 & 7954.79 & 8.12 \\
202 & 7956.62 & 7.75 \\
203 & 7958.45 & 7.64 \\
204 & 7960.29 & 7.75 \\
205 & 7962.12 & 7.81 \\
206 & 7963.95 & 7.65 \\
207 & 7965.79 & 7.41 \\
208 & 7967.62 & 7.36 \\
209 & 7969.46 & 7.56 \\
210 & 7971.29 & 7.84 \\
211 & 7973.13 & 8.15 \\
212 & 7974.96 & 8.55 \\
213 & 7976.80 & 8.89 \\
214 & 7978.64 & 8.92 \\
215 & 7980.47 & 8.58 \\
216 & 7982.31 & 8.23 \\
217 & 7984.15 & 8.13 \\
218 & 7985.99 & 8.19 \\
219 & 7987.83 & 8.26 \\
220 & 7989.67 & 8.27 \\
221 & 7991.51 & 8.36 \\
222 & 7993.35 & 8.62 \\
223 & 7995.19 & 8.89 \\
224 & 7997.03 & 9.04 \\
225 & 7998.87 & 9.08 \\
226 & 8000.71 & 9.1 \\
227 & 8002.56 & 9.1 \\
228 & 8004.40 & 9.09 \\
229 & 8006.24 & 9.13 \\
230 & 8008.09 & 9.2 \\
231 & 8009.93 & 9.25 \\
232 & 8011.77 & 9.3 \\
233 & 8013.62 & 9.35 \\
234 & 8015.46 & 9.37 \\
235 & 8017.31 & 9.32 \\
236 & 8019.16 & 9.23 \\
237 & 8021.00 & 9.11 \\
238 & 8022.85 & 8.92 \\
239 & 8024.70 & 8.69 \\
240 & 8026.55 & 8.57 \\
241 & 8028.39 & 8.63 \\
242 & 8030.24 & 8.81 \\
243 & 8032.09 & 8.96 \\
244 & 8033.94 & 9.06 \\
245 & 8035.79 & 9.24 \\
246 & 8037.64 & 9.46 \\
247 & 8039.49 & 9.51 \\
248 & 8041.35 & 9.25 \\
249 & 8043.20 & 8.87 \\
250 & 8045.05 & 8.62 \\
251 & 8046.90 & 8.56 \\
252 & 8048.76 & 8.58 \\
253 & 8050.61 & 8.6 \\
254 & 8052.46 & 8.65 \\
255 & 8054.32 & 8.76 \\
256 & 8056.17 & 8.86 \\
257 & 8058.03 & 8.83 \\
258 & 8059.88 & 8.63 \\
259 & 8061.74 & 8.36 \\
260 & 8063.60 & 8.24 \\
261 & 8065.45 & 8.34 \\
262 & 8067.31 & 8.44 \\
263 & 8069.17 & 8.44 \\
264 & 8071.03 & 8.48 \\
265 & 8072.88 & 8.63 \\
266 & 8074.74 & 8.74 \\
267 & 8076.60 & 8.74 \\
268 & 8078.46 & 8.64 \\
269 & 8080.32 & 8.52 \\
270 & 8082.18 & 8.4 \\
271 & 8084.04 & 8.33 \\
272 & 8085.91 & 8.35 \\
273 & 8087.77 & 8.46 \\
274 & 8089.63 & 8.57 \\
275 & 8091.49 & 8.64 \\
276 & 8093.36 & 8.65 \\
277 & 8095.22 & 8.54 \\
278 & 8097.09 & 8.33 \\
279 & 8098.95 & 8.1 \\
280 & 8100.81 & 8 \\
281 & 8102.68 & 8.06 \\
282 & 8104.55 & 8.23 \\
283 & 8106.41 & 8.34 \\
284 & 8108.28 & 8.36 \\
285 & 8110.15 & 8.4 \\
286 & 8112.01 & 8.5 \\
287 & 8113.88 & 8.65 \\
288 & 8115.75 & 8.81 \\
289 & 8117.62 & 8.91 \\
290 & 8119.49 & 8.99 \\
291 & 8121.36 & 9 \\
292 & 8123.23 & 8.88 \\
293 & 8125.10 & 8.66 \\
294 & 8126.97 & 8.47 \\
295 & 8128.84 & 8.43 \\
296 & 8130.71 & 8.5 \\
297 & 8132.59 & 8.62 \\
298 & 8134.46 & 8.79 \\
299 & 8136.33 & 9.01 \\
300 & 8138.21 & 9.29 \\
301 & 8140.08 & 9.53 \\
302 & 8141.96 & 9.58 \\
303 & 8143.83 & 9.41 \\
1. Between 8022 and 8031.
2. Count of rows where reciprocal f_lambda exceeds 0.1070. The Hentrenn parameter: 5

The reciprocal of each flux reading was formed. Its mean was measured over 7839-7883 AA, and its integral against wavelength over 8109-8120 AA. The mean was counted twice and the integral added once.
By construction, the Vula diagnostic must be 1.5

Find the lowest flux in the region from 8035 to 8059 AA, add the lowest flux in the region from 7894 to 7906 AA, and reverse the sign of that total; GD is -18.1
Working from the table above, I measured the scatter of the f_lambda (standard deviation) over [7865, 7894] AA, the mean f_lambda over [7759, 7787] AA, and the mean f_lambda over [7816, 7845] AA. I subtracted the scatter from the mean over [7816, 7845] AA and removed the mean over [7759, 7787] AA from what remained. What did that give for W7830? -0.1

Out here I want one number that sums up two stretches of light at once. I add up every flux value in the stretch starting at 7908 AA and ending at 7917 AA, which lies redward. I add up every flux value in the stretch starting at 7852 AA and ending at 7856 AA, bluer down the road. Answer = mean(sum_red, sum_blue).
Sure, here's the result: 33.8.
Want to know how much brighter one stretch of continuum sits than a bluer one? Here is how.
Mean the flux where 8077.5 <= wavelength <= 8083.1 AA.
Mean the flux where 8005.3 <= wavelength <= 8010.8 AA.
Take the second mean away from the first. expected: -0.67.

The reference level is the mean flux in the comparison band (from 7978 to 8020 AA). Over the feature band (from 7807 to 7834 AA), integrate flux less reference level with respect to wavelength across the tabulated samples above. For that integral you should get 17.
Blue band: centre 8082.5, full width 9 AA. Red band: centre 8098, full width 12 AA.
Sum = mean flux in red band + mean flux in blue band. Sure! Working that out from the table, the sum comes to 16.7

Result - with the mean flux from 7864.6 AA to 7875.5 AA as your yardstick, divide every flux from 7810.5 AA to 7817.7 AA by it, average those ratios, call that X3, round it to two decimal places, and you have 0.98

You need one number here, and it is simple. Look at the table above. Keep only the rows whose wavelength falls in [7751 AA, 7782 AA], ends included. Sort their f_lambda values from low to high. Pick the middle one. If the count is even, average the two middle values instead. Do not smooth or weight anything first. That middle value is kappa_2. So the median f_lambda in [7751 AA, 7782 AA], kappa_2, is 9.44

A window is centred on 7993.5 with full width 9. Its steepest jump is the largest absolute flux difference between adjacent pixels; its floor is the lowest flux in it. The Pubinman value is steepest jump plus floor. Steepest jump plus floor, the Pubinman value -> 8.5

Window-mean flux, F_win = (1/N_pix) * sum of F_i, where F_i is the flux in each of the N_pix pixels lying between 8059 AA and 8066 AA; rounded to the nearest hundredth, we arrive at 8.39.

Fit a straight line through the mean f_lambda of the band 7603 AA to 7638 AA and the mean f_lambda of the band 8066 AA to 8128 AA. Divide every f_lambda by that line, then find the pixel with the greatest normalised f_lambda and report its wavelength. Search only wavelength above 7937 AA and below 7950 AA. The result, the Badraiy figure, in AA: 7943.81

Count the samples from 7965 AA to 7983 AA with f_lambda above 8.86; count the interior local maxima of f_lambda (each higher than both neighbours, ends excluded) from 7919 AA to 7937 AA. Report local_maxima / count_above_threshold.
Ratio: 0.50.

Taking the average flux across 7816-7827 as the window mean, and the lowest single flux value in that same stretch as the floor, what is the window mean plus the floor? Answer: 18.6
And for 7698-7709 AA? 17.9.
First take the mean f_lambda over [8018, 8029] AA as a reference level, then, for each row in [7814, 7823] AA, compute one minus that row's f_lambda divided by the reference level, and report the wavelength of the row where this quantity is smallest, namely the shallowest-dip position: 7822.20 AA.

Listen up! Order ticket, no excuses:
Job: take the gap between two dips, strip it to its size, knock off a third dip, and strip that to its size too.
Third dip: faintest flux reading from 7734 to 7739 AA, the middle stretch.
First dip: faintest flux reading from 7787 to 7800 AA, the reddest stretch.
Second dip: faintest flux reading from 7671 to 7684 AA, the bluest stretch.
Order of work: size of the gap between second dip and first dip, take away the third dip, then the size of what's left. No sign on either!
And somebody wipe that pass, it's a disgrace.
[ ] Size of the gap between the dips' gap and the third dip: 8.4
